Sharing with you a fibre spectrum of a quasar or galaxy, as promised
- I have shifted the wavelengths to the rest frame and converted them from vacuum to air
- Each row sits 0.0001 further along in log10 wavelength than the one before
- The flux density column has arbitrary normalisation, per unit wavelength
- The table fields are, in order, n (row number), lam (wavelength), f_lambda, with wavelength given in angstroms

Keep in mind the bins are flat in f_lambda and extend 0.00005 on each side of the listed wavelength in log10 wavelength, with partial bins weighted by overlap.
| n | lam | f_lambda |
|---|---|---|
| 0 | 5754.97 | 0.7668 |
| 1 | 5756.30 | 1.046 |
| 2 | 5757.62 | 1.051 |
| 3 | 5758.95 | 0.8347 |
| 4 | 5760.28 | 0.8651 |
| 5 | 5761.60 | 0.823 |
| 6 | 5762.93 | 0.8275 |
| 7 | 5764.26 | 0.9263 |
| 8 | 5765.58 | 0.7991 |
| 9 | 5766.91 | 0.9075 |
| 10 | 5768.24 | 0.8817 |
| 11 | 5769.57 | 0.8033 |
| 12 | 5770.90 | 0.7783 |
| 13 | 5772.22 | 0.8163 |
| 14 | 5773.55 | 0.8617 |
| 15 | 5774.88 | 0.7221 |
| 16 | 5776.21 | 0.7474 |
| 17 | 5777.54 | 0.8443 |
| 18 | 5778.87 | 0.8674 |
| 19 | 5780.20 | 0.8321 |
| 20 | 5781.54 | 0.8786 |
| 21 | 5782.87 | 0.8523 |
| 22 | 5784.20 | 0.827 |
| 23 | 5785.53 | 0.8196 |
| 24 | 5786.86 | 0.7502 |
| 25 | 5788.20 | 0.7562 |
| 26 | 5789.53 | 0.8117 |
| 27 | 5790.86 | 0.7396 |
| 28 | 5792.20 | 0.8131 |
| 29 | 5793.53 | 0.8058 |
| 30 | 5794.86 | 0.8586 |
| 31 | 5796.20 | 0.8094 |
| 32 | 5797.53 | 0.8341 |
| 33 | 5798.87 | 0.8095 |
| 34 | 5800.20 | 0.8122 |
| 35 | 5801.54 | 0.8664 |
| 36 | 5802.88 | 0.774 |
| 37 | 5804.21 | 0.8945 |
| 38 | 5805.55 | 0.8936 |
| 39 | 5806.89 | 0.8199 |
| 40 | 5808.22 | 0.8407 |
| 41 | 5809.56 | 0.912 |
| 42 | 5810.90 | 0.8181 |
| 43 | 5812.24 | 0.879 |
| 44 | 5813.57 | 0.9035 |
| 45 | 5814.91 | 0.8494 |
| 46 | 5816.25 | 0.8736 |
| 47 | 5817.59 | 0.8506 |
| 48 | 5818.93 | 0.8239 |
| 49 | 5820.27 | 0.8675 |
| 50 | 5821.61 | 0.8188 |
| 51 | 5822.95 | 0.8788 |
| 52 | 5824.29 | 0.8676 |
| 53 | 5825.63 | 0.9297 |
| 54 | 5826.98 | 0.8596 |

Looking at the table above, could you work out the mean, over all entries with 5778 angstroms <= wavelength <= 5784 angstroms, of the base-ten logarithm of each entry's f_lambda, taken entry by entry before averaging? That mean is -0.07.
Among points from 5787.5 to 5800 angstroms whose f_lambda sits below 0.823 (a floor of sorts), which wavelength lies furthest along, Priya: 5798.87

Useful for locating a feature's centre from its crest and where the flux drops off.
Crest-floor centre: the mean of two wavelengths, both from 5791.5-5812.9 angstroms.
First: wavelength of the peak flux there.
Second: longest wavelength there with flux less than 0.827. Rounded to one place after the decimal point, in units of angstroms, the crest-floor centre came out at 5810.2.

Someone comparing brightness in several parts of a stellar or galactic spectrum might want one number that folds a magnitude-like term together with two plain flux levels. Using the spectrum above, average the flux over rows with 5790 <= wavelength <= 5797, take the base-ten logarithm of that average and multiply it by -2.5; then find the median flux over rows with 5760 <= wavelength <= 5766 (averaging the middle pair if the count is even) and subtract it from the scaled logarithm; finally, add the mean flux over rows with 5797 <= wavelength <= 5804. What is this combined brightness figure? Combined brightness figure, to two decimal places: 0.23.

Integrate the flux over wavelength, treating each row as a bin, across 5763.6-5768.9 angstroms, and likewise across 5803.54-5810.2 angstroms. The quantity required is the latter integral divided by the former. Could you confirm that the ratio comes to 1.2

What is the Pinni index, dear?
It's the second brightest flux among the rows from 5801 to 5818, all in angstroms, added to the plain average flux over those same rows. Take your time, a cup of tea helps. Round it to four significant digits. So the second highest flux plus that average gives 1.763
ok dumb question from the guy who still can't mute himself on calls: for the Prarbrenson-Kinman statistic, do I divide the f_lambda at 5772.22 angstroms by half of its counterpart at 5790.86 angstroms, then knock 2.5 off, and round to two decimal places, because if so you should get -0.29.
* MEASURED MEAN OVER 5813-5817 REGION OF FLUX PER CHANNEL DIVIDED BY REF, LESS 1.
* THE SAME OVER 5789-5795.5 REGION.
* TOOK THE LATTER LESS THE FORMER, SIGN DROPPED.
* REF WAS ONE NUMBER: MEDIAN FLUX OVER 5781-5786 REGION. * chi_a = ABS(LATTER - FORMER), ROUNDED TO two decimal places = 0.08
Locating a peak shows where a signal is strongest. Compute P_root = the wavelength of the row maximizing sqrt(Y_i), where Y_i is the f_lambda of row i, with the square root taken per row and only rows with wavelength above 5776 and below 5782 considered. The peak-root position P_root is 5781.54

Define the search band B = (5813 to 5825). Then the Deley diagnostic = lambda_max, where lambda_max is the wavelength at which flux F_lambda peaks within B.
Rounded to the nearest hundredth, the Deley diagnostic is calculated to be 5813.57 angstroms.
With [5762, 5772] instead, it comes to 5764.26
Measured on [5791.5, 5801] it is 5794.86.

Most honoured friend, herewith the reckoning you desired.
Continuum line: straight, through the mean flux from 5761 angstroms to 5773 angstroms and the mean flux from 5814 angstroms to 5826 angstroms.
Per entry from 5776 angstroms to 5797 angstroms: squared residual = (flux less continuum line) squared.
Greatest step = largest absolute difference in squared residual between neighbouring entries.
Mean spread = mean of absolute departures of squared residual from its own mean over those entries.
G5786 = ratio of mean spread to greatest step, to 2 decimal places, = 0.32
